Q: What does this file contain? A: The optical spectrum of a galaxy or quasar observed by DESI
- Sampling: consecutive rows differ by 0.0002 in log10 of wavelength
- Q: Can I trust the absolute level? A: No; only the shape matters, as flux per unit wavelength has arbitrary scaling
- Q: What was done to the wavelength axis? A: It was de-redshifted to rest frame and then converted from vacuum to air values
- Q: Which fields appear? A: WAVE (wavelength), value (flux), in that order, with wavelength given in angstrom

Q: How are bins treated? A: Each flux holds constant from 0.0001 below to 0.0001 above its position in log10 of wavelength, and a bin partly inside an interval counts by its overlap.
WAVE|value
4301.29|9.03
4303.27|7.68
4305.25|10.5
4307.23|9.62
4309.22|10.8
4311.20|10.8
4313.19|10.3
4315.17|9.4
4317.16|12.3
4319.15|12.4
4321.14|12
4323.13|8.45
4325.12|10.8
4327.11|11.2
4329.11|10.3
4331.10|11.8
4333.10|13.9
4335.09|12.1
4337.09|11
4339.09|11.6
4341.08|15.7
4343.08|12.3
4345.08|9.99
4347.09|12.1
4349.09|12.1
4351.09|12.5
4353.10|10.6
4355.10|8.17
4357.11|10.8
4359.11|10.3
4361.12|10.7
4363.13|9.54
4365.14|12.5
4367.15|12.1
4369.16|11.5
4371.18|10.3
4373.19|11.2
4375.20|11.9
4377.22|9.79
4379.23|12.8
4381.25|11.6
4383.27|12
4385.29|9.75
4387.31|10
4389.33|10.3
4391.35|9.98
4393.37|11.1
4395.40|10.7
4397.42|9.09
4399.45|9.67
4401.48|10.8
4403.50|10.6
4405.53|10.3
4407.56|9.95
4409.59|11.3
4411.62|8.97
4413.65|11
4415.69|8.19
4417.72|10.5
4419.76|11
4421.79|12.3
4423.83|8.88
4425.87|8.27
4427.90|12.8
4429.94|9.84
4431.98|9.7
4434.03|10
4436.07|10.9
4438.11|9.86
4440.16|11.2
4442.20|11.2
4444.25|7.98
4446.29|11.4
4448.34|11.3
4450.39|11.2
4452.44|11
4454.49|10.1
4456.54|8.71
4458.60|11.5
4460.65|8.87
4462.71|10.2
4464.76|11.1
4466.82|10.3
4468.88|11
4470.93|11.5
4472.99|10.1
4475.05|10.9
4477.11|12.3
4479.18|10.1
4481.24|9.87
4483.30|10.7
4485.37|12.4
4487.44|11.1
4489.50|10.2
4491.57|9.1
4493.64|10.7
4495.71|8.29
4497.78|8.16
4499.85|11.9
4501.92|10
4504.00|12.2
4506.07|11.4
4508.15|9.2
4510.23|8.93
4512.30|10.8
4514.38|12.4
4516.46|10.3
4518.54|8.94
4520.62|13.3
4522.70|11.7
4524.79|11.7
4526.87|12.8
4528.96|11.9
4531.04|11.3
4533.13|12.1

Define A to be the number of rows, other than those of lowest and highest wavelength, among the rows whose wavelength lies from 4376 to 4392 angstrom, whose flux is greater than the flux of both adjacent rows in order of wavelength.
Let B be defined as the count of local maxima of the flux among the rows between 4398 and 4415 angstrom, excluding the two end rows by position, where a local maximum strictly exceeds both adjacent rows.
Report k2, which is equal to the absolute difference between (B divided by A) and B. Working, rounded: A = 3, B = 2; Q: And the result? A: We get 1.3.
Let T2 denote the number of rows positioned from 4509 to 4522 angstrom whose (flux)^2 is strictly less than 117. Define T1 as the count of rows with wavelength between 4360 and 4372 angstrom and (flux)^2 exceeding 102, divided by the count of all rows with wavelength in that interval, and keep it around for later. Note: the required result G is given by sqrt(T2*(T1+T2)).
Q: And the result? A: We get 4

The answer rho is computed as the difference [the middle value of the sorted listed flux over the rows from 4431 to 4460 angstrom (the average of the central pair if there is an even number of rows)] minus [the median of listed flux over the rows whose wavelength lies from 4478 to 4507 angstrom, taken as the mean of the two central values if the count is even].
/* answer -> 0.5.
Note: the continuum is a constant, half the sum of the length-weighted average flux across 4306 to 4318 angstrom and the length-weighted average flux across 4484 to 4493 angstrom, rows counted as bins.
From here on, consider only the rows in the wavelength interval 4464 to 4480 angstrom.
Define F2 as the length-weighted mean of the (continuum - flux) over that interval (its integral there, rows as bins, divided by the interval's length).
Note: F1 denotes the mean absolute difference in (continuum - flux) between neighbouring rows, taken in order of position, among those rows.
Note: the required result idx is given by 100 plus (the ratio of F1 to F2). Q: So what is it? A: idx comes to 96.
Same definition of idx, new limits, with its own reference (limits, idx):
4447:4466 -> 109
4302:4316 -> 101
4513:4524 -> 97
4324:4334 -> 99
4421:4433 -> 107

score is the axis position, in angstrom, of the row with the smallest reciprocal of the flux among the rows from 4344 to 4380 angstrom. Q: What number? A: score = 4379.23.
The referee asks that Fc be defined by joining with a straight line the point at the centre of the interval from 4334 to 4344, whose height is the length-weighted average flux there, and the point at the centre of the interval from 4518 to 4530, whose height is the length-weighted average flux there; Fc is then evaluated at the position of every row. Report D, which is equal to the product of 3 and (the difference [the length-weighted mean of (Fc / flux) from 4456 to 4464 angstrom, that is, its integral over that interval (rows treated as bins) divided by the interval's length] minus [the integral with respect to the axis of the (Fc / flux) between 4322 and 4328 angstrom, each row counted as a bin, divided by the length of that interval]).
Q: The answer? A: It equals -0.09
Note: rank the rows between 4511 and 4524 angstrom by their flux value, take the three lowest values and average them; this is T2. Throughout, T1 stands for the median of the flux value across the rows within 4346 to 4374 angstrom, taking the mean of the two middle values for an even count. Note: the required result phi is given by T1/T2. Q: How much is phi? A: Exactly 1.10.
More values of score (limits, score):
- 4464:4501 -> 4485.37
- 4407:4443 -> 4427.90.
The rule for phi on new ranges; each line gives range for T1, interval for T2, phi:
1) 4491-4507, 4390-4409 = 1.08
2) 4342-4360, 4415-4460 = 1.33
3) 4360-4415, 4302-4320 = 1.20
